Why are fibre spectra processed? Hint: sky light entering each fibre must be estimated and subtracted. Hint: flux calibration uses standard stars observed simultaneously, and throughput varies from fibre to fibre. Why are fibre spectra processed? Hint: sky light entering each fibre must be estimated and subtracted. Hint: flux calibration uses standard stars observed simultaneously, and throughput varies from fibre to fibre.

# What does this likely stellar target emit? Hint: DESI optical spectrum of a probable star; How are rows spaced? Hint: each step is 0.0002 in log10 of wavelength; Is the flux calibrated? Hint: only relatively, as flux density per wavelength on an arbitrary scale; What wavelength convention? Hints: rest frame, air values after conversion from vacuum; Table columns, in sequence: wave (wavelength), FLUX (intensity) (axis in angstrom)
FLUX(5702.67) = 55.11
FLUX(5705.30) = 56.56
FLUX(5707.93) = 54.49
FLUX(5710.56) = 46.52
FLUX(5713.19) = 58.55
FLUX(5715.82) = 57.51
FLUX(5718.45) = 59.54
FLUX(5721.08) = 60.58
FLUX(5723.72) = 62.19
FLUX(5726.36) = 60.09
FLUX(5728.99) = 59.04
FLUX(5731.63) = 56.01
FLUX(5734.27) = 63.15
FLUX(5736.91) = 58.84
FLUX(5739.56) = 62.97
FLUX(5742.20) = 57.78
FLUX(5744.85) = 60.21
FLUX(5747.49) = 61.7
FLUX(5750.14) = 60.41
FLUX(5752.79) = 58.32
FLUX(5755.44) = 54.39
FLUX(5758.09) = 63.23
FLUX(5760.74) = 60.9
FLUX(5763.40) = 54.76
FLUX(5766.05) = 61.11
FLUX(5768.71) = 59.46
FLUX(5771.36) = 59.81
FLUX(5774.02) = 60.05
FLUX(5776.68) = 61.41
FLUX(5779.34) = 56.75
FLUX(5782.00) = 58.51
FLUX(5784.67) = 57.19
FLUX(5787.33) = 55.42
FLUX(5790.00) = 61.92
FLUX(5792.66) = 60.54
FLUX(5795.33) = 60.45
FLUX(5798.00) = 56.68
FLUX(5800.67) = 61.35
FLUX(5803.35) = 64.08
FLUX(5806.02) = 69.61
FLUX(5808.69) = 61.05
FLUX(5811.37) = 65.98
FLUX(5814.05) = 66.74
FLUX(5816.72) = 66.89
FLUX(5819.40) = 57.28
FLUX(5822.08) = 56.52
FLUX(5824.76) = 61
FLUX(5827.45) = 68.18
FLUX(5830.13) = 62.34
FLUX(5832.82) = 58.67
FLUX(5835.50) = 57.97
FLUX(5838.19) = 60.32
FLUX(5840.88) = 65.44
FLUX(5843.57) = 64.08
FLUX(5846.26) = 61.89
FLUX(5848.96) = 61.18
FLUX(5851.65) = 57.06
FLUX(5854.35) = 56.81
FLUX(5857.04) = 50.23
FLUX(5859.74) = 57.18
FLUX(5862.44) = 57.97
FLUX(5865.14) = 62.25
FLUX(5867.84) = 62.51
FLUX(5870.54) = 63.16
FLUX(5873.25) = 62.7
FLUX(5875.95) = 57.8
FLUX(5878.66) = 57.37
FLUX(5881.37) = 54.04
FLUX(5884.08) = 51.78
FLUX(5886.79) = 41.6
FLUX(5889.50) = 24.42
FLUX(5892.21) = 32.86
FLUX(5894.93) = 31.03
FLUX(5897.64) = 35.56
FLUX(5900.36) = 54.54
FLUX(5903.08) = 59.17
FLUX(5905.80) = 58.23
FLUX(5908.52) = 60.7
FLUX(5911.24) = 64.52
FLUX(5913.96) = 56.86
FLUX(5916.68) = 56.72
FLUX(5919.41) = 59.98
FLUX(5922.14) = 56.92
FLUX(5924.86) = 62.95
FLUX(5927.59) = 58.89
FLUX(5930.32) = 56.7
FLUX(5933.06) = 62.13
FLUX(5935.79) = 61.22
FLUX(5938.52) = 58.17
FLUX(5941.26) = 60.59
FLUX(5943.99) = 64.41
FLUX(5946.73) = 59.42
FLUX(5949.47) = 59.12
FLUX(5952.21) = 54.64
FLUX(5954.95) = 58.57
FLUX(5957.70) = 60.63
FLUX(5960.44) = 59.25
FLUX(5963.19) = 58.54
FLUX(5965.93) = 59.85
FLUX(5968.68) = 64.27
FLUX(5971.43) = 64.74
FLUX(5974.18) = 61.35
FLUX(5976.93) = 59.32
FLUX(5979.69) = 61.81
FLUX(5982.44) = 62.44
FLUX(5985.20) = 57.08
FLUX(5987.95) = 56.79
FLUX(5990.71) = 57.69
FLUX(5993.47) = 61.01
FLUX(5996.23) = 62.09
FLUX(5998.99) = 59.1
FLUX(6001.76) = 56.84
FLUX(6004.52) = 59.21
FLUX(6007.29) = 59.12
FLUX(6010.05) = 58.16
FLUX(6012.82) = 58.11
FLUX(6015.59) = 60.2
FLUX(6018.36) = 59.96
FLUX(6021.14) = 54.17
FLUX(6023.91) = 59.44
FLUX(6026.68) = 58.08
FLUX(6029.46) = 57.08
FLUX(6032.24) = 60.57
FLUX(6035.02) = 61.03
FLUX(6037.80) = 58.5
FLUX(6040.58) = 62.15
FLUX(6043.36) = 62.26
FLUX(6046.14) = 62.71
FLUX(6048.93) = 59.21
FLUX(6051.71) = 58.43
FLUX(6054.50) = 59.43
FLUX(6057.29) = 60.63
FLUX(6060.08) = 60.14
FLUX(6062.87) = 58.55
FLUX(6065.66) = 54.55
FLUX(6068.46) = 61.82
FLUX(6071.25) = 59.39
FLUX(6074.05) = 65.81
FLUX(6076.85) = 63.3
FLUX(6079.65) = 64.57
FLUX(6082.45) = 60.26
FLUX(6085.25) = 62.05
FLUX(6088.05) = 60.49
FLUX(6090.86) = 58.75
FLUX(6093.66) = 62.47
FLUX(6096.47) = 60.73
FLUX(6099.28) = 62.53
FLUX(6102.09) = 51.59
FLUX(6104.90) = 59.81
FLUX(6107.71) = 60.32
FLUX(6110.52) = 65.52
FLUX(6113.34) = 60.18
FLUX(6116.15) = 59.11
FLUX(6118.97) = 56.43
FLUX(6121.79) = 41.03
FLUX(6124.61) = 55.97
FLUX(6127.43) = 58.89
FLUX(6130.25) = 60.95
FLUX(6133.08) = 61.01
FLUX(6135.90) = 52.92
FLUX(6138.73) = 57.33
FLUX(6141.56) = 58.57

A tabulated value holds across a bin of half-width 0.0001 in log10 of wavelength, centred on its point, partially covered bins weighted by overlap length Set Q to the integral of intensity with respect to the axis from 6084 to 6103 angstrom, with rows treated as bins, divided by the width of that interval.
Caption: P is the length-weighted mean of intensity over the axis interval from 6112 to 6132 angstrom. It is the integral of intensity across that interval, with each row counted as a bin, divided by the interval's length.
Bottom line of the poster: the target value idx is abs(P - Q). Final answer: 3.8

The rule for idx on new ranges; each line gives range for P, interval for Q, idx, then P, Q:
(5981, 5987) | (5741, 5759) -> 0.3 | 59.6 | 59.4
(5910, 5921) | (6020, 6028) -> 2.0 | 59.4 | 57.4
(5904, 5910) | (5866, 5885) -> 0.8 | 59.6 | 58.7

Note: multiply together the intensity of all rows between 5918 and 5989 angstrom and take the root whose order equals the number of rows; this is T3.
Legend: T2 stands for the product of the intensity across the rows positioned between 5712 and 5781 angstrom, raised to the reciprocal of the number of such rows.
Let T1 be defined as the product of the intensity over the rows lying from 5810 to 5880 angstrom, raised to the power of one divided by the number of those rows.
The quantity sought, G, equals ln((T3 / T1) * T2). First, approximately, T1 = 60.6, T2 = 59.5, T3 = 59.9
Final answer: 4.08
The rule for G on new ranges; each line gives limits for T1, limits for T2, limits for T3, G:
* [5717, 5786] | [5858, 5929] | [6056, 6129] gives 3.96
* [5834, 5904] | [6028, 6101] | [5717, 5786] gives 4.23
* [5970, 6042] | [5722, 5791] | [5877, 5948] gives 3.96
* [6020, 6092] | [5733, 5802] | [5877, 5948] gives 3.95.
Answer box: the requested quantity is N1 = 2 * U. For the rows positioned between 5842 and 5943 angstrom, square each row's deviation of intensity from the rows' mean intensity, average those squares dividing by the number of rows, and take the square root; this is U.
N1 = 19.2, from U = 9.6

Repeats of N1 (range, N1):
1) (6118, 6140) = 12.1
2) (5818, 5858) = 8.4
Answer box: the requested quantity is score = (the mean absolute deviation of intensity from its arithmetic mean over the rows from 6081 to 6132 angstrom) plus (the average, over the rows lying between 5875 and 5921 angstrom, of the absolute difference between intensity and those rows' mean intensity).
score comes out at 13.5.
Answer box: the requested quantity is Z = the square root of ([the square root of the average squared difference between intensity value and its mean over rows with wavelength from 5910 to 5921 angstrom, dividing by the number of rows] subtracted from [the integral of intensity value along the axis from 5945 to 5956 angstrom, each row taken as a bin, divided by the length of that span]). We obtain 7.41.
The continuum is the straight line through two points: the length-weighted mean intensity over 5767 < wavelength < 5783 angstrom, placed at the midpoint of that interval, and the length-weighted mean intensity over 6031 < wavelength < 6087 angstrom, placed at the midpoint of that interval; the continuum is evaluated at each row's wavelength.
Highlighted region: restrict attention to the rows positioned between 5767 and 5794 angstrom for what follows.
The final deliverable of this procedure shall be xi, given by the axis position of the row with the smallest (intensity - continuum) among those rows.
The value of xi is 5787.33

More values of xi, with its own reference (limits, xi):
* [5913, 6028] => 6021.14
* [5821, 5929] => 5889.50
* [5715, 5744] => 5731.63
